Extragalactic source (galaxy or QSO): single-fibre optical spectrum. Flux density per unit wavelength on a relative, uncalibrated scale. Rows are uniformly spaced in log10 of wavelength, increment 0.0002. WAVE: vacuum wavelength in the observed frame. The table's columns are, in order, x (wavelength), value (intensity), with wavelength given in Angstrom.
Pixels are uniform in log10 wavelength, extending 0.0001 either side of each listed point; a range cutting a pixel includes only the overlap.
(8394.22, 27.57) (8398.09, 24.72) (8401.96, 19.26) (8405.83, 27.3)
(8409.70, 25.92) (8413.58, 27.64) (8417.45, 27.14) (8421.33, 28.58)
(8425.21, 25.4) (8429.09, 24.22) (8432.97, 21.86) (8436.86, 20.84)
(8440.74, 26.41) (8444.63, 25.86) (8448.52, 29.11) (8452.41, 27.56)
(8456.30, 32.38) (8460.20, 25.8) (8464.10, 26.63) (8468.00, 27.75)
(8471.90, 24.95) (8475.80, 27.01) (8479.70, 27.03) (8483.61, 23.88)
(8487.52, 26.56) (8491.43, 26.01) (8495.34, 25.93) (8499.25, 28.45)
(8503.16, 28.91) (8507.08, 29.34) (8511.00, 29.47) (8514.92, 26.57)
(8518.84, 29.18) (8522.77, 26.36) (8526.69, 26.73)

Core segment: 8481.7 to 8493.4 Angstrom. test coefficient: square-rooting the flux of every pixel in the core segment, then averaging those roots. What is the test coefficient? 5.05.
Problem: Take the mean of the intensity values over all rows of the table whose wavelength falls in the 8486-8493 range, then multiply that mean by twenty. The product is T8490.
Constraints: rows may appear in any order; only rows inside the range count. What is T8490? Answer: 526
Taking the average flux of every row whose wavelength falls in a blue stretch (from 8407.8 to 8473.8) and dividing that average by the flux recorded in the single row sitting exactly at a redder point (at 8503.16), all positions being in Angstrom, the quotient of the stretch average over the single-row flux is 0.91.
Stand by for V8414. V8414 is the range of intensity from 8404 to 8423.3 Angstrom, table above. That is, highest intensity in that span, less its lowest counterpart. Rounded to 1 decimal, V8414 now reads 2.7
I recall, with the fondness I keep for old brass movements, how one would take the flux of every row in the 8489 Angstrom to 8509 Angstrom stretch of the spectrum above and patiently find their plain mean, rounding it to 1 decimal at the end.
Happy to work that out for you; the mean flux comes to 27.7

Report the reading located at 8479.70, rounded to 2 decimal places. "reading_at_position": 27.03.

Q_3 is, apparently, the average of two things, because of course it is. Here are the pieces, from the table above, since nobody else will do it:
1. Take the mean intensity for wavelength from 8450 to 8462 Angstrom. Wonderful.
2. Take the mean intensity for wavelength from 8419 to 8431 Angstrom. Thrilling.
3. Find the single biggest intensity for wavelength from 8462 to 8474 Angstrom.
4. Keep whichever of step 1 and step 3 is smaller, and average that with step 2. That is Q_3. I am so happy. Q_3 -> 26.9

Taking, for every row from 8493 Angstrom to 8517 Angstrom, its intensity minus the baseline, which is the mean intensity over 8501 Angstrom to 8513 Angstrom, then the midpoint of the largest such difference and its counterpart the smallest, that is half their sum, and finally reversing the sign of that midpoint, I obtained 1.5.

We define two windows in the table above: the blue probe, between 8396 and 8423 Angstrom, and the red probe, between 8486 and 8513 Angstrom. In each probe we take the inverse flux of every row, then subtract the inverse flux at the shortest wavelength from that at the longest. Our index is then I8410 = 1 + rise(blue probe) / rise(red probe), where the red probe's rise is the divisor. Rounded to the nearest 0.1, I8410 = 2.5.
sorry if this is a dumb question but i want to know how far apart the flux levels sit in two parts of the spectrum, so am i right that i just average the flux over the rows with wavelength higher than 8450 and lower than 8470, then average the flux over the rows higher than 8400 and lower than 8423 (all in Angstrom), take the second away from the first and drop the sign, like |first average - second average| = 2.1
